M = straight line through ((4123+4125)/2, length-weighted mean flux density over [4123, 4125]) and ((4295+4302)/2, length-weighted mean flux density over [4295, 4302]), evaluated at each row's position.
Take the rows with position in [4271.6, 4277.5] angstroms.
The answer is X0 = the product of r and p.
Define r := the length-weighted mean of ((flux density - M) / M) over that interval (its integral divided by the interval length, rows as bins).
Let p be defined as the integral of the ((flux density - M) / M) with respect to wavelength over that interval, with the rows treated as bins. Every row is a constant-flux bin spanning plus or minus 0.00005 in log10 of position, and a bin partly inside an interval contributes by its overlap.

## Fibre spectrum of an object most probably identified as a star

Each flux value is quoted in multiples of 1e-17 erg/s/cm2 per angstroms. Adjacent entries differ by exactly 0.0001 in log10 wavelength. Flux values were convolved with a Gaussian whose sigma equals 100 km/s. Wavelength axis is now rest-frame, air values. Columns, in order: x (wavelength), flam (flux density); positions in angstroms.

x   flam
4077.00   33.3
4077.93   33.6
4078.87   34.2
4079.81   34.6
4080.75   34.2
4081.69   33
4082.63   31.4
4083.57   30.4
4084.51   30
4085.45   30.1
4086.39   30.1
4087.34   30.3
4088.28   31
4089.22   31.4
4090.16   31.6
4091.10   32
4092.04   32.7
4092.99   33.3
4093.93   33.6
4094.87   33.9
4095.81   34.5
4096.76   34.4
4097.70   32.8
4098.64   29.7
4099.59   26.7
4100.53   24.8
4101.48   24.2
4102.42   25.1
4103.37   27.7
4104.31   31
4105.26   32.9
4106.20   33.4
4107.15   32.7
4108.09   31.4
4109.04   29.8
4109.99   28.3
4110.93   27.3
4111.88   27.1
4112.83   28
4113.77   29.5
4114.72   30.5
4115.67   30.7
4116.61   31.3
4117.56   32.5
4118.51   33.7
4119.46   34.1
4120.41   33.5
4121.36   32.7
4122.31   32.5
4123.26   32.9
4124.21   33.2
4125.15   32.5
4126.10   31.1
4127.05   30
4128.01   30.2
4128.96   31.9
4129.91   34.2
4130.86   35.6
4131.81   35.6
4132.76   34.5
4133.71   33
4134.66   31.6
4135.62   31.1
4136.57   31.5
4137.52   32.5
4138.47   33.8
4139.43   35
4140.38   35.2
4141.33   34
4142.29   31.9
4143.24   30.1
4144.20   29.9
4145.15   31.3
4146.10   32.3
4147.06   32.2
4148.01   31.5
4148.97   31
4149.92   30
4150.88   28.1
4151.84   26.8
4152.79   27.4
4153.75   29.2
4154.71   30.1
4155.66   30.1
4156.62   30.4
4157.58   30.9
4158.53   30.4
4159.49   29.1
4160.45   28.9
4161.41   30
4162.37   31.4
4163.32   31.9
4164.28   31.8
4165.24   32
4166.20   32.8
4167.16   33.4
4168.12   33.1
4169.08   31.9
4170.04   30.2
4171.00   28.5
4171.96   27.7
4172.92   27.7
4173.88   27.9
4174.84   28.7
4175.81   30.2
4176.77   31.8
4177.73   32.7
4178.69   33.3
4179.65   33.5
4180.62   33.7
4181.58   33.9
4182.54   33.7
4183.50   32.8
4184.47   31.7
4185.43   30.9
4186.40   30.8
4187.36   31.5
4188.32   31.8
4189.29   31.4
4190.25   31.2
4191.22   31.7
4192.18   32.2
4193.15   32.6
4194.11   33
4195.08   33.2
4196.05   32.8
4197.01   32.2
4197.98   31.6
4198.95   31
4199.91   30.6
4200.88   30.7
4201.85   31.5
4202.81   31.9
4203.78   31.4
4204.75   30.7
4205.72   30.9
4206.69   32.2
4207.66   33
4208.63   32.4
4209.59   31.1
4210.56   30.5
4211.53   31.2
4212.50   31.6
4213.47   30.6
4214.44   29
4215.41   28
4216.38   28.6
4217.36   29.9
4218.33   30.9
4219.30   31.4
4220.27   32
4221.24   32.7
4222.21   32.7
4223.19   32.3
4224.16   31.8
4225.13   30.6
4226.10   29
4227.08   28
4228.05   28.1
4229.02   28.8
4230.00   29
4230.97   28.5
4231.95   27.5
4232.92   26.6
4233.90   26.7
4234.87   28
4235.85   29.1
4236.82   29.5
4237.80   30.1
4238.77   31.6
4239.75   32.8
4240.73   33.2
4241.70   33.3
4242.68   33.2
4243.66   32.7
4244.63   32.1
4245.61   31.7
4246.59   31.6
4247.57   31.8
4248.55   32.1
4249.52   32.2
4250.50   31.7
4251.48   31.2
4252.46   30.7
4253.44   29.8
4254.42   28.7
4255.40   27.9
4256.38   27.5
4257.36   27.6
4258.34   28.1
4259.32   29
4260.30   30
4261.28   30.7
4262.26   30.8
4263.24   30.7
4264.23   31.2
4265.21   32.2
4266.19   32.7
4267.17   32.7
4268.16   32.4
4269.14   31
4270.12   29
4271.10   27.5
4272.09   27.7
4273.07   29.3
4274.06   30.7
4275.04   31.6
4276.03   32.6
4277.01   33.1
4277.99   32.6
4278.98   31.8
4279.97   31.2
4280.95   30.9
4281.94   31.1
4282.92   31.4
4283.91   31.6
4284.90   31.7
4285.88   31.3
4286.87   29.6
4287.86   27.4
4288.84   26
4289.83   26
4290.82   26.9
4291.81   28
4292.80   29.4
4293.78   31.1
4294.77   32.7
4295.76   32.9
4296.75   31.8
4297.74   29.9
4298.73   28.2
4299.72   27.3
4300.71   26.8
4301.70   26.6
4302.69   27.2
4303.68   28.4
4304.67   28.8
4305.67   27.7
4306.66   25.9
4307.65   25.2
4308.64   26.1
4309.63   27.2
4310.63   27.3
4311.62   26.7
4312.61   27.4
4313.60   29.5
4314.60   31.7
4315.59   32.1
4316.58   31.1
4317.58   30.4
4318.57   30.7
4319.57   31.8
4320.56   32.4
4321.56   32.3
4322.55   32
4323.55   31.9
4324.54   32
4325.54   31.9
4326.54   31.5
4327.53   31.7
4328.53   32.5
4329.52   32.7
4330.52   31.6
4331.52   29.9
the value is 0.007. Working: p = 0.2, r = 0.035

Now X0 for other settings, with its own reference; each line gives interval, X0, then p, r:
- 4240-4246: 0.032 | 0.4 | 0.073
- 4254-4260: 0.026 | -0.4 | -0.066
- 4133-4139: 0.001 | -0.1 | -0.015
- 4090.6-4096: 0.001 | -0.1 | -0.016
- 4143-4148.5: 0.010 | -0.2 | -0.042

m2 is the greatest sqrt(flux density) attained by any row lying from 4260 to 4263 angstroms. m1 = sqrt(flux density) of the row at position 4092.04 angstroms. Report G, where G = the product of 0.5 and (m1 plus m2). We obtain 5.63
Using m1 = 5.72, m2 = 5.55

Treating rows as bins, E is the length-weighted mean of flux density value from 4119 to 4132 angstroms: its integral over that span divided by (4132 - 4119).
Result 32.8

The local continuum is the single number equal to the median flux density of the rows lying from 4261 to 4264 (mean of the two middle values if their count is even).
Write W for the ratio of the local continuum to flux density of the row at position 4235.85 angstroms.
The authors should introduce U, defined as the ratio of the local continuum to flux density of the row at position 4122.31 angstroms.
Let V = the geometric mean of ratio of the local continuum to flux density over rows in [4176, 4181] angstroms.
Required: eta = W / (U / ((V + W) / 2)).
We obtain 1.1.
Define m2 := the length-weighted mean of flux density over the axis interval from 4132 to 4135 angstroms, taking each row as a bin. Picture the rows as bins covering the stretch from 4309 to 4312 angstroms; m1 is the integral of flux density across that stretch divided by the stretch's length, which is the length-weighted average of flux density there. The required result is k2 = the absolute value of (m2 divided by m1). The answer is 1.24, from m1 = 27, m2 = 33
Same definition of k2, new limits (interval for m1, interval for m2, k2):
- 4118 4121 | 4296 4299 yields 0.90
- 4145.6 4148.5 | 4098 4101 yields 0.86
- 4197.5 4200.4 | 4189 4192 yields 1.02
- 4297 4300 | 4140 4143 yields 1.16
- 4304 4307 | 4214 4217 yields 1.03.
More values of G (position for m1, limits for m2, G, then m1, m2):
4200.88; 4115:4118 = 5.62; 5.54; 5.70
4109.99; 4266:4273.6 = 5.52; 5.32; 5.72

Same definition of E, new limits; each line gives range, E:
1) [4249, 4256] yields 30.3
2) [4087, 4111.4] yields 30.6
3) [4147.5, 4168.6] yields 30.5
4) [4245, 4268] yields 30.6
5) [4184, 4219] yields 31.3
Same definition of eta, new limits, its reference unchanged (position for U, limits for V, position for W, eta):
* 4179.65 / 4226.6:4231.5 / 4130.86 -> 0.9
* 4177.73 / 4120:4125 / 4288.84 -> 1.3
